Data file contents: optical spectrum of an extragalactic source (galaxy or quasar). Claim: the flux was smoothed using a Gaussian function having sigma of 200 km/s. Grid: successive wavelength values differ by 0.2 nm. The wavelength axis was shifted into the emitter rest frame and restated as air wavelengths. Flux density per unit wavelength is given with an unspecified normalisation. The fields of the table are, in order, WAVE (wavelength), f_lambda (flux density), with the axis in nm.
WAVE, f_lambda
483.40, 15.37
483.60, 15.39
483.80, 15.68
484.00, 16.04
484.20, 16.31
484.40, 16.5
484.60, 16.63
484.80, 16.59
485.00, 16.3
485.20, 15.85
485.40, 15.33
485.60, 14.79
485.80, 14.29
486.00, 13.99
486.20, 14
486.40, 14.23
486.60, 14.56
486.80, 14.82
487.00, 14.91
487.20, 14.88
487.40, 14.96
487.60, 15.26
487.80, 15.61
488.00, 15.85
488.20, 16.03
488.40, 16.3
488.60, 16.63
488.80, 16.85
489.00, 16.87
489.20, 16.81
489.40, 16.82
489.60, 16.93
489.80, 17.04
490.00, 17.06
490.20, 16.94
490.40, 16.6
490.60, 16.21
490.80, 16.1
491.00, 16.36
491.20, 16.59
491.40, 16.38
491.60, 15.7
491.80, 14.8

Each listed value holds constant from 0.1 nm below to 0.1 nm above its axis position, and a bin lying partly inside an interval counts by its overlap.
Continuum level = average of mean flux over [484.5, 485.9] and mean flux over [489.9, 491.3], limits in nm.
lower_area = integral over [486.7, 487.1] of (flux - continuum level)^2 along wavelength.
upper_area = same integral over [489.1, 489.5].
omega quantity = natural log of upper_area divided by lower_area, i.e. -1.2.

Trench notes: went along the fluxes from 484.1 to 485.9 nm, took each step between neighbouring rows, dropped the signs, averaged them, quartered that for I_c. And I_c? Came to 0.083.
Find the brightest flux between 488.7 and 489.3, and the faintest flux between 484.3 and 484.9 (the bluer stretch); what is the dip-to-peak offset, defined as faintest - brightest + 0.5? 0.13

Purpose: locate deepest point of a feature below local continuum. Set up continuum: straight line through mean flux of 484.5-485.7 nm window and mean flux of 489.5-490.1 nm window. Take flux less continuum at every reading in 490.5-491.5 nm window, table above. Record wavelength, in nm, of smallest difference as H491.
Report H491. 490.80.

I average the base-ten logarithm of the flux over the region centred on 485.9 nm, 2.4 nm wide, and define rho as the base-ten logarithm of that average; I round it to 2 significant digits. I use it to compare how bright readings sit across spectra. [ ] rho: 0.070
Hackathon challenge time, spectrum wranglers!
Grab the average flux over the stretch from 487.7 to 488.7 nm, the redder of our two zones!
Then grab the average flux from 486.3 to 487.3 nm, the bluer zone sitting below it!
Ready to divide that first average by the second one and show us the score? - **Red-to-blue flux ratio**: 1.10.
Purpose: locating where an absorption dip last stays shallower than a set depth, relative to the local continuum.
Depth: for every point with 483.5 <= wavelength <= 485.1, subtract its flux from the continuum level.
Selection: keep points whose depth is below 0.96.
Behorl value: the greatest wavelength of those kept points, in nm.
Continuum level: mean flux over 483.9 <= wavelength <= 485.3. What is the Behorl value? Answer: 485.00 nm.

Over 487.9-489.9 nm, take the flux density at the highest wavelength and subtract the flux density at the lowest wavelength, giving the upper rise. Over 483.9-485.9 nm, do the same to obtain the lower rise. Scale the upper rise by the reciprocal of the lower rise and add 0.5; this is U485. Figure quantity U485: -0.18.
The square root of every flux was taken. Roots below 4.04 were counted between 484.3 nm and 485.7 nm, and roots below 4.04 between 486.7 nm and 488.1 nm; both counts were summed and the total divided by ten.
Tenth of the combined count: 1.1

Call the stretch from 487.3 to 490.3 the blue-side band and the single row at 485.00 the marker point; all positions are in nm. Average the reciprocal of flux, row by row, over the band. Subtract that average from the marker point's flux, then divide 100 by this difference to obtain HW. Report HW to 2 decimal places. 6.16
